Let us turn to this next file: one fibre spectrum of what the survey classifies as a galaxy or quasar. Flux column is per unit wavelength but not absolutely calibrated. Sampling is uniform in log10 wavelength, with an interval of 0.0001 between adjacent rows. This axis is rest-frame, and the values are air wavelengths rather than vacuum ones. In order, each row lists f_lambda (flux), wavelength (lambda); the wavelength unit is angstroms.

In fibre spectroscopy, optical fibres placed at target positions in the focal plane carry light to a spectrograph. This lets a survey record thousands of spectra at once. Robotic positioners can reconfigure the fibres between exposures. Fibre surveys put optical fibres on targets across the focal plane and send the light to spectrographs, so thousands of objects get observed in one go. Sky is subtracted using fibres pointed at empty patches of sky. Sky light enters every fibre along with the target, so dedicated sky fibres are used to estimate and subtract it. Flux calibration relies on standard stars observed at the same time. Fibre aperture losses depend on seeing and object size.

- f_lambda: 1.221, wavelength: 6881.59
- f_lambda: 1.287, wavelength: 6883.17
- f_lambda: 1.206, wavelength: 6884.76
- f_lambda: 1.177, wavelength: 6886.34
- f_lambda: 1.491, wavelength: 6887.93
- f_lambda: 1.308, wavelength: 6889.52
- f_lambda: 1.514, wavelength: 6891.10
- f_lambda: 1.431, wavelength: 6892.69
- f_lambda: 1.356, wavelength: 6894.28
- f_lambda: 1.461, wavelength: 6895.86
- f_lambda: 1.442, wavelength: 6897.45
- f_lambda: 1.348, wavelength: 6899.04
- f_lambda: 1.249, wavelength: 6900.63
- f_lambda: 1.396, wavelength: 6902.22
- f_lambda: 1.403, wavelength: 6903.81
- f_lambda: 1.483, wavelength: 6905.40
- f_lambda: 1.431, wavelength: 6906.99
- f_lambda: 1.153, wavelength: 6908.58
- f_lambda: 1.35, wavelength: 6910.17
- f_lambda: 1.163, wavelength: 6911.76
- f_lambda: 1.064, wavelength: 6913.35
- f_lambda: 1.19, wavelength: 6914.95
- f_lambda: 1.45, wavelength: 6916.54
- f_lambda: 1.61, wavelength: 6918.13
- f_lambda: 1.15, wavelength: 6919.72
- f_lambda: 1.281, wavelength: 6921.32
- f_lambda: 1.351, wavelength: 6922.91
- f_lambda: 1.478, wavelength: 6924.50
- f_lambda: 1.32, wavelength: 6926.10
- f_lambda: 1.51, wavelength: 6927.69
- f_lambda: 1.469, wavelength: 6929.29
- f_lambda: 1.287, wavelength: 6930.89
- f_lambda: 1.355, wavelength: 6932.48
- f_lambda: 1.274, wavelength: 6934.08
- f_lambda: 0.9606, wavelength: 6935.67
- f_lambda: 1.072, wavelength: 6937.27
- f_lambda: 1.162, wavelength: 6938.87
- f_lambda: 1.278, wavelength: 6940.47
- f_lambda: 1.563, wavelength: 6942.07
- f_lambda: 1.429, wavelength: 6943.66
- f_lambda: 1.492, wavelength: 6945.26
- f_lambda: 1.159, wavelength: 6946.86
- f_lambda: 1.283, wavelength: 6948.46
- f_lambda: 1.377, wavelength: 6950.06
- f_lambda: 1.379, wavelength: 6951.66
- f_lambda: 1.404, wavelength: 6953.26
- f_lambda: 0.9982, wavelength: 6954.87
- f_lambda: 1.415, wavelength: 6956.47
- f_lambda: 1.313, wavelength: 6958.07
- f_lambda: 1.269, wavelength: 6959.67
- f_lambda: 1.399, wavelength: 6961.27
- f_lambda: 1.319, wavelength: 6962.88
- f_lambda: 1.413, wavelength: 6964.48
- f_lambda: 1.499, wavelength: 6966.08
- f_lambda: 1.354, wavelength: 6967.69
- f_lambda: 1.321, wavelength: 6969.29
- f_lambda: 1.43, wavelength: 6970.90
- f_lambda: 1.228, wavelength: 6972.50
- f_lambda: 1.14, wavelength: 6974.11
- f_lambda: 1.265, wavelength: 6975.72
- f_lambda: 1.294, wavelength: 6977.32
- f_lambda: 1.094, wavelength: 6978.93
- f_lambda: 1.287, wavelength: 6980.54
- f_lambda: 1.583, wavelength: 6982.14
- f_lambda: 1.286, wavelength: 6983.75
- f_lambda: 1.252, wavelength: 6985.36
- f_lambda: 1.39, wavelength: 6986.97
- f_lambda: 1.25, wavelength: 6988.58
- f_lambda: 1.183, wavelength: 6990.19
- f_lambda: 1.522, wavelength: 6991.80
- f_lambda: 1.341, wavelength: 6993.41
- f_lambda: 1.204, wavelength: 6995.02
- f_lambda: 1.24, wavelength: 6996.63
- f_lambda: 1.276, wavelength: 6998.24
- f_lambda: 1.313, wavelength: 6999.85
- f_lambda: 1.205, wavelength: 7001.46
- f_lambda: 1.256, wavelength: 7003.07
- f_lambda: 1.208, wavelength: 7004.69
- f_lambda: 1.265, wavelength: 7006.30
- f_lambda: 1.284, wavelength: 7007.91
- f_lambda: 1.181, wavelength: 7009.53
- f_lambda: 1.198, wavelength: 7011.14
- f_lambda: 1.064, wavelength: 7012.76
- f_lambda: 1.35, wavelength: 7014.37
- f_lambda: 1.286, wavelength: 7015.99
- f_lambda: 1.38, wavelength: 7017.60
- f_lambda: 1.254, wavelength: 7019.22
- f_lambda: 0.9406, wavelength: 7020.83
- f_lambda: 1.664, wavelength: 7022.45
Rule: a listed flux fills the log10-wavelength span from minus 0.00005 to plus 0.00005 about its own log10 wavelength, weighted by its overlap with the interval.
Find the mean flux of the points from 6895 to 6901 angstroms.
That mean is 1.38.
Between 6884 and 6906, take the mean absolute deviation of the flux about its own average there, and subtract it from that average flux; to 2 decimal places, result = 1.29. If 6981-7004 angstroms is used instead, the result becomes 1.22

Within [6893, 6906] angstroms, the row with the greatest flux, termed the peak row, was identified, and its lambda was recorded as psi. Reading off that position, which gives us 6905.40 angstroms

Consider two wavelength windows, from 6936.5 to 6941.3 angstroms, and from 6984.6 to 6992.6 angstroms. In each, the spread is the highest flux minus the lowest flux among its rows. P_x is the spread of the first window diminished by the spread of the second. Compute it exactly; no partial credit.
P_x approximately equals -0.13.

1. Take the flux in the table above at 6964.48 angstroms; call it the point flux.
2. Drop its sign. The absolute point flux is 1.4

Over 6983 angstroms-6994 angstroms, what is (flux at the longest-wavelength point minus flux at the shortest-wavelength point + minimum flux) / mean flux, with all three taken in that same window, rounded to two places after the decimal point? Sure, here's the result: 0.94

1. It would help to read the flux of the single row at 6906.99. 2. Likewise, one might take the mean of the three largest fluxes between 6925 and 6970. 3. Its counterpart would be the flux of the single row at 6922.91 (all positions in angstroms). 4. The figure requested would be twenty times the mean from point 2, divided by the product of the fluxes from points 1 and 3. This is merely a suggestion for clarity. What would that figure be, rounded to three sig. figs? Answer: 15.8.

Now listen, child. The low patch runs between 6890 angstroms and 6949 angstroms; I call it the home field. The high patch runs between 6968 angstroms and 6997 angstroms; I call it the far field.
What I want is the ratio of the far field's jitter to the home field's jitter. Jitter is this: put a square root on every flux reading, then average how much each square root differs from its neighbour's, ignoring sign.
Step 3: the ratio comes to 1.1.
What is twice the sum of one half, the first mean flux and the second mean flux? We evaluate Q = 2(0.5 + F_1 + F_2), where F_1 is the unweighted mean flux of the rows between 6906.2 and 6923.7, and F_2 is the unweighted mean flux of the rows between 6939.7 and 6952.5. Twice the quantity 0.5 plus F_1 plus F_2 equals 6.32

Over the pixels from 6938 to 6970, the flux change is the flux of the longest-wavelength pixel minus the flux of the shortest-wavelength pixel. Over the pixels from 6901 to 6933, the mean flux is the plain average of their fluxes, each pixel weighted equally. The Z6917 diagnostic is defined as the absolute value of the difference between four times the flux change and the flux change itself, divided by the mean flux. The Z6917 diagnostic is 0.4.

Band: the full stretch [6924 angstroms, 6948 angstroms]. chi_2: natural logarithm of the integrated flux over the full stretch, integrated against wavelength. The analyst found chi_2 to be 3.45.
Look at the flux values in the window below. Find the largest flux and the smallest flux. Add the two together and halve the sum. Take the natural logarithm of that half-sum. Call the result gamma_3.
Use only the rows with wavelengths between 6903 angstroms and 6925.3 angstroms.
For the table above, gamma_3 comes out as 0.29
